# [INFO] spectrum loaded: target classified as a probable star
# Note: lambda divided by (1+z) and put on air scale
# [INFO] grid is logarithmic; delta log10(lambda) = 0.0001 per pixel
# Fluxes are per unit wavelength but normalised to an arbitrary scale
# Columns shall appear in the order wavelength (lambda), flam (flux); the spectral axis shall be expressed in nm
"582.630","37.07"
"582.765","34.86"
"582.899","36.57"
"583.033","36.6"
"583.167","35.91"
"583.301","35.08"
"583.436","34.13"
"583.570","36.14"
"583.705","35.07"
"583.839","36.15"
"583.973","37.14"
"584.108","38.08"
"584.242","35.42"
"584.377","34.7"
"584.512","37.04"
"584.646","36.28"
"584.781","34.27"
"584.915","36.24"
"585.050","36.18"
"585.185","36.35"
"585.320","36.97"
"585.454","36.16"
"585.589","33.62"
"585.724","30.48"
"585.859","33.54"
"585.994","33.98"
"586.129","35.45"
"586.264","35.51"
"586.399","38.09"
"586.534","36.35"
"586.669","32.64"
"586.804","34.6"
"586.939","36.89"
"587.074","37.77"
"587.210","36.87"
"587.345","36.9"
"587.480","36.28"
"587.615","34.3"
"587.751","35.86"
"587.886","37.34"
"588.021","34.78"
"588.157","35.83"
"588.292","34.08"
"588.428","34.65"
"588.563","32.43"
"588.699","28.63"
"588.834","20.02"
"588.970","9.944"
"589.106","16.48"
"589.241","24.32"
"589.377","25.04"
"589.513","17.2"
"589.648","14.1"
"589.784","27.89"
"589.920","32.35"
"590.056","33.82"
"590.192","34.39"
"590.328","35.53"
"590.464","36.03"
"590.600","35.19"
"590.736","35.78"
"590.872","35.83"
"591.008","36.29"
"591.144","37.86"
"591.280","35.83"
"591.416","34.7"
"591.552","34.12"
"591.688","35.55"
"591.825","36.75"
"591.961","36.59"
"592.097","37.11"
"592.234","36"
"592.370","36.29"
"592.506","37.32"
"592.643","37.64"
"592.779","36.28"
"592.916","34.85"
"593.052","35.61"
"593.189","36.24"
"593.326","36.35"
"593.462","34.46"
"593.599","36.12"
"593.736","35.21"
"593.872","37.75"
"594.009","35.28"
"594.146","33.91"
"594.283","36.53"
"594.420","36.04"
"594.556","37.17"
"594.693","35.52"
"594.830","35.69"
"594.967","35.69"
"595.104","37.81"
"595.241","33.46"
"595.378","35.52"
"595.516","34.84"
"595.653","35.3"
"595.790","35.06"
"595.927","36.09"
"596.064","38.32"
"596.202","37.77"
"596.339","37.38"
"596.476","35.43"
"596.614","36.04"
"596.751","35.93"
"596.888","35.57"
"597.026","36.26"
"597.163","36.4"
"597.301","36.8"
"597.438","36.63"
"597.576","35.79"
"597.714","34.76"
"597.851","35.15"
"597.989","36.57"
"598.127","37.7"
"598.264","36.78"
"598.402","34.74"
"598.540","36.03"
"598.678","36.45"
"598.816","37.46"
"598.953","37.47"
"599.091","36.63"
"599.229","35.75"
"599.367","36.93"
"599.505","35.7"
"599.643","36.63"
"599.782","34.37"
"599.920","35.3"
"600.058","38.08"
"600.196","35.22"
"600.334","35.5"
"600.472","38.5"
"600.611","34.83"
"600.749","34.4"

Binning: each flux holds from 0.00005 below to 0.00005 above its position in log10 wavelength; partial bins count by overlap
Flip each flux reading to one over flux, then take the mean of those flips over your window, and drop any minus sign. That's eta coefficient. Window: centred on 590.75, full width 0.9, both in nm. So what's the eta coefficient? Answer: 0.0277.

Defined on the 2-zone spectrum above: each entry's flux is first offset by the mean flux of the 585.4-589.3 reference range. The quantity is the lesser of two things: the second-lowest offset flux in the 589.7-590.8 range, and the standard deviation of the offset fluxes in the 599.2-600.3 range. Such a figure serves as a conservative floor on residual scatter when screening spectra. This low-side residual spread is -0.19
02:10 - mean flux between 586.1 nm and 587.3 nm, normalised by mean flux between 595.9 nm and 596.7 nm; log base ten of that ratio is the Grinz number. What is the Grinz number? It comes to -0.010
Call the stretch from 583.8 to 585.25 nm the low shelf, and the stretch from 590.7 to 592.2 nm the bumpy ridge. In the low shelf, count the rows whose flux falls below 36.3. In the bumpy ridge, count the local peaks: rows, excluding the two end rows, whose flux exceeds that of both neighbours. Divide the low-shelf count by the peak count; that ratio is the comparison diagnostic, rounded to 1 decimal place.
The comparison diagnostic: 3.5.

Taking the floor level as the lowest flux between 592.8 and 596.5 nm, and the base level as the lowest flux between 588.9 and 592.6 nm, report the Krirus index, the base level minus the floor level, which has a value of -24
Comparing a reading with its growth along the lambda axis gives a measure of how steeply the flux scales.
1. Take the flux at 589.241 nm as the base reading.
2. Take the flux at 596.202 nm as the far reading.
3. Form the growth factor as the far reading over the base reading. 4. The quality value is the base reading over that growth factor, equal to 15.7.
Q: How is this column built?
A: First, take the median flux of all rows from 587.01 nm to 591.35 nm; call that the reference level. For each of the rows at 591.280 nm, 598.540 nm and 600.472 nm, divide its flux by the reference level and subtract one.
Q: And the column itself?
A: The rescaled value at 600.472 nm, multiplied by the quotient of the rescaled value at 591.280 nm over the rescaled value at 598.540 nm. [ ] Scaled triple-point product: 0.09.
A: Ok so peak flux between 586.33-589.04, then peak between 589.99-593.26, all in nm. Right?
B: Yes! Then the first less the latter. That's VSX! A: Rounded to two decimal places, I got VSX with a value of 0.23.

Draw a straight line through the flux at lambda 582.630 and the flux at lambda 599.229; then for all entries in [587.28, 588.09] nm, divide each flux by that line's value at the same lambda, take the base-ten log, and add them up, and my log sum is -0.06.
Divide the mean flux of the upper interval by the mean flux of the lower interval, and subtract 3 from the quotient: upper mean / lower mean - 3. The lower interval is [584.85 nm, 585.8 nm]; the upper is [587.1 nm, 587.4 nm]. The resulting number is -1.95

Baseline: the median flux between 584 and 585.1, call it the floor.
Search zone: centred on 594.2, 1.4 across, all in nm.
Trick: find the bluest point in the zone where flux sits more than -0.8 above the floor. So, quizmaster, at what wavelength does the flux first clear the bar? 593.599 nm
